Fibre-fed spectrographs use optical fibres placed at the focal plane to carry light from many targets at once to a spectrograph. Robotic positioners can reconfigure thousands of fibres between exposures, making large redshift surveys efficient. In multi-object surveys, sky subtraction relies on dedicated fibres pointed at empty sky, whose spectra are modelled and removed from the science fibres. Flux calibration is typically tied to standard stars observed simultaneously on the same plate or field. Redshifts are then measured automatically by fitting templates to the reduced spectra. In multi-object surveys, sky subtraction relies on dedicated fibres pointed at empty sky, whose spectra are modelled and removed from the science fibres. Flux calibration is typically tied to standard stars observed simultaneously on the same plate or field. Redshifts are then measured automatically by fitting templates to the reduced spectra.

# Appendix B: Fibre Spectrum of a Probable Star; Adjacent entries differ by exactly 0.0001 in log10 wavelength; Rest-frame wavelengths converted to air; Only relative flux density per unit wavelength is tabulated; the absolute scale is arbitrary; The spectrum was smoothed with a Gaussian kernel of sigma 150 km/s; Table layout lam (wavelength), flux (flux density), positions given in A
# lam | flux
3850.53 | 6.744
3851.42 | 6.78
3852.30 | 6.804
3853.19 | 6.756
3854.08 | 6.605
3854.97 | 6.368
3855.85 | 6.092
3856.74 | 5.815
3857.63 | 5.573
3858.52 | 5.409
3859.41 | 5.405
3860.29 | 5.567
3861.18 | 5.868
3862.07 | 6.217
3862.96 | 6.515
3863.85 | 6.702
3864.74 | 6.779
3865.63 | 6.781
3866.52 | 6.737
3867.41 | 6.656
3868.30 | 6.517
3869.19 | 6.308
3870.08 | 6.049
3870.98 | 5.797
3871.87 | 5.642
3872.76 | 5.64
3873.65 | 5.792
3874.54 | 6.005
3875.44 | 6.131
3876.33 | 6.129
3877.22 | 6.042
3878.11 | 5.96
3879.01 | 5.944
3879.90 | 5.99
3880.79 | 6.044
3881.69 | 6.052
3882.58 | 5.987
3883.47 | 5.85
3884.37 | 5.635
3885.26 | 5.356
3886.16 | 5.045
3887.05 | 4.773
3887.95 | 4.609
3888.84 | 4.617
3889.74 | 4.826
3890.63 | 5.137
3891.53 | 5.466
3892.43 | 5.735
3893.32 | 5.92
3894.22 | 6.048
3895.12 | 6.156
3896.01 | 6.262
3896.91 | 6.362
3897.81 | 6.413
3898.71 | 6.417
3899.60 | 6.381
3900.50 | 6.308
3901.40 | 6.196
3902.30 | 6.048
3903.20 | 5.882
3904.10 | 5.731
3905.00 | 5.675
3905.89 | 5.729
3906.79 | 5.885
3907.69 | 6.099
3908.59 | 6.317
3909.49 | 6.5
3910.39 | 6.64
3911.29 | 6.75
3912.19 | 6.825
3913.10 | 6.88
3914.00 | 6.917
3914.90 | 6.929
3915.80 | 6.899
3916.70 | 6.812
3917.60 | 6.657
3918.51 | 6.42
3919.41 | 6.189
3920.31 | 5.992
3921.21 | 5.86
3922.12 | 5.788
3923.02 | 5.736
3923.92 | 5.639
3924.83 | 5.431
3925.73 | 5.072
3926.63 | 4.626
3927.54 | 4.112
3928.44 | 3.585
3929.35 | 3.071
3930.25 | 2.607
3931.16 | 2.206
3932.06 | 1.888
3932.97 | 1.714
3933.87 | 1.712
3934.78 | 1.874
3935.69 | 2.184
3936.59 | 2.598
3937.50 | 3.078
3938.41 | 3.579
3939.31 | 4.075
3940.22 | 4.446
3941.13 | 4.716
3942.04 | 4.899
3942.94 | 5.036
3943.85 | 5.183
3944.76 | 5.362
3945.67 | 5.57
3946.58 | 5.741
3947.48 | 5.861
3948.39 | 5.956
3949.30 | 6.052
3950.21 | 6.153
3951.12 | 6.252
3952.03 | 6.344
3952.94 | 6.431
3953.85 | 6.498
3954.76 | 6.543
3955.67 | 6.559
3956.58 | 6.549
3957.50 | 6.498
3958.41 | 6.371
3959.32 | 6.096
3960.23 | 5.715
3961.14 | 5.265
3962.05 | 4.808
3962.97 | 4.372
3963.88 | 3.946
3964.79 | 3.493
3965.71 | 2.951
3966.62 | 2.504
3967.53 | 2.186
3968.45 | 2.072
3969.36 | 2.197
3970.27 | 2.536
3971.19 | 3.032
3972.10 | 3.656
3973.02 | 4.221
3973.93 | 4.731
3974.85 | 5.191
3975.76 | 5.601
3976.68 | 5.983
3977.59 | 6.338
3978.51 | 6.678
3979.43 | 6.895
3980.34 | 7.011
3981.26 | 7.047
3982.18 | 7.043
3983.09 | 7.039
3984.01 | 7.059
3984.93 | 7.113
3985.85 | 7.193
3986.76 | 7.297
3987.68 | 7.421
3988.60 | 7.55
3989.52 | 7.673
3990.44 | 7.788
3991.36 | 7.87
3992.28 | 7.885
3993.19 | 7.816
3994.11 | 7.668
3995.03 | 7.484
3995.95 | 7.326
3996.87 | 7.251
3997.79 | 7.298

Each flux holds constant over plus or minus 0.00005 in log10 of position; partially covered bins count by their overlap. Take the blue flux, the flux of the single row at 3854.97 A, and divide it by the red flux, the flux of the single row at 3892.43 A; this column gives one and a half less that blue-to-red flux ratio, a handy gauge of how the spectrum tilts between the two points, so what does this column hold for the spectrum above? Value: 0.39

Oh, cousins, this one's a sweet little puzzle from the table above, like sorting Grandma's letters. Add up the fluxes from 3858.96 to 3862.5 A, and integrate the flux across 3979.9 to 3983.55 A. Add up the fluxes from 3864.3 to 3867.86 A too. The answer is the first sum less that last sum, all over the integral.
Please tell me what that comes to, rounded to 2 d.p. -0.15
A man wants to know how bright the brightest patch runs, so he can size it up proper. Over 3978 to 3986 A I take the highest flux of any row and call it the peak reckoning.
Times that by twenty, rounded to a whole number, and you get 144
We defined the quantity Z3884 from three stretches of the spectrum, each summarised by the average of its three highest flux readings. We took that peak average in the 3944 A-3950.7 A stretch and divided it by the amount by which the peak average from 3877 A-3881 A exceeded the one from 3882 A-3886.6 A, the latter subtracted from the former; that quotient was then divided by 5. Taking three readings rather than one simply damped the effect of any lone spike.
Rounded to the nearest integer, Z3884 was 6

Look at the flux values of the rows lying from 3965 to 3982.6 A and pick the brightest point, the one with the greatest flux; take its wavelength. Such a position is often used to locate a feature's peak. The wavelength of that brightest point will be 3981.26 A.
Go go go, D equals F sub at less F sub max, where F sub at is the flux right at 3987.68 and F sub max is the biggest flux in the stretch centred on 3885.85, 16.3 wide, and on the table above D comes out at 1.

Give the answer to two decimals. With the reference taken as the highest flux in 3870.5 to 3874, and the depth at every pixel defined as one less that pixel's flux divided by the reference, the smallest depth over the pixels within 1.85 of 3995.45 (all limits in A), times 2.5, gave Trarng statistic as -0.81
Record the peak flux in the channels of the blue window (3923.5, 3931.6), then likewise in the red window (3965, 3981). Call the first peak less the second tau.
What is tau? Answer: -1.37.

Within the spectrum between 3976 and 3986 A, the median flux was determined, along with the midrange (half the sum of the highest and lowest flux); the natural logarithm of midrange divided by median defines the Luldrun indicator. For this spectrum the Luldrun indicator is -0.066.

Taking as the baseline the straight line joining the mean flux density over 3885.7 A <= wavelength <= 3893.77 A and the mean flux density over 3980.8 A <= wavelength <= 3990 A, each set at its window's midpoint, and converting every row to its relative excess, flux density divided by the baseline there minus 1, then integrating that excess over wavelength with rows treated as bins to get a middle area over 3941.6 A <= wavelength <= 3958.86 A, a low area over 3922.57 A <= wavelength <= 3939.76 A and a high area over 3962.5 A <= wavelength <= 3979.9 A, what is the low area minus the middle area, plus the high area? -13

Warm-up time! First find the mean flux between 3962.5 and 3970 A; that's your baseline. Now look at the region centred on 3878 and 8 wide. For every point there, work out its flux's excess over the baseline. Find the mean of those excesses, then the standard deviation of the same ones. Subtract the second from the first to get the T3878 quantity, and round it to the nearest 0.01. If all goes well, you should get 3.01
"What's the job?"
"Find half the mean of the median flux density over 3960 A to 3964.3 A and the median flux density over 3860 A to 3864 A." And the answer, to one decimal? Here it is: 2.8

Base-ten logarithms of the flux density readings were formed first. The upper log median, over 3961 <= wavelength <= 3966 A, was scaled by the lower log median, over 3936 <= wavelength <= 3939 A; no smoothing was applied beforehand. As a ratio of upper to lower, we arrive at 1.27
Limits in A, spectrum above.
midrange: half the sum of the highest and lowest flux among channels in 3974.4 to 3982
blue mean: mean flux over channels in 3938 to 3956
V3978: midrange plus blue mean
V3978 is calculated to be 11.7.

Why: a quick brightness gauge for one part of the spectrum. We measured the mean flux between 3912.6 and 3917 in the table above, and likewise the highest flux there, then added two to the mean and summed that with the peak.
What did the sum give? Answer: 15.8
